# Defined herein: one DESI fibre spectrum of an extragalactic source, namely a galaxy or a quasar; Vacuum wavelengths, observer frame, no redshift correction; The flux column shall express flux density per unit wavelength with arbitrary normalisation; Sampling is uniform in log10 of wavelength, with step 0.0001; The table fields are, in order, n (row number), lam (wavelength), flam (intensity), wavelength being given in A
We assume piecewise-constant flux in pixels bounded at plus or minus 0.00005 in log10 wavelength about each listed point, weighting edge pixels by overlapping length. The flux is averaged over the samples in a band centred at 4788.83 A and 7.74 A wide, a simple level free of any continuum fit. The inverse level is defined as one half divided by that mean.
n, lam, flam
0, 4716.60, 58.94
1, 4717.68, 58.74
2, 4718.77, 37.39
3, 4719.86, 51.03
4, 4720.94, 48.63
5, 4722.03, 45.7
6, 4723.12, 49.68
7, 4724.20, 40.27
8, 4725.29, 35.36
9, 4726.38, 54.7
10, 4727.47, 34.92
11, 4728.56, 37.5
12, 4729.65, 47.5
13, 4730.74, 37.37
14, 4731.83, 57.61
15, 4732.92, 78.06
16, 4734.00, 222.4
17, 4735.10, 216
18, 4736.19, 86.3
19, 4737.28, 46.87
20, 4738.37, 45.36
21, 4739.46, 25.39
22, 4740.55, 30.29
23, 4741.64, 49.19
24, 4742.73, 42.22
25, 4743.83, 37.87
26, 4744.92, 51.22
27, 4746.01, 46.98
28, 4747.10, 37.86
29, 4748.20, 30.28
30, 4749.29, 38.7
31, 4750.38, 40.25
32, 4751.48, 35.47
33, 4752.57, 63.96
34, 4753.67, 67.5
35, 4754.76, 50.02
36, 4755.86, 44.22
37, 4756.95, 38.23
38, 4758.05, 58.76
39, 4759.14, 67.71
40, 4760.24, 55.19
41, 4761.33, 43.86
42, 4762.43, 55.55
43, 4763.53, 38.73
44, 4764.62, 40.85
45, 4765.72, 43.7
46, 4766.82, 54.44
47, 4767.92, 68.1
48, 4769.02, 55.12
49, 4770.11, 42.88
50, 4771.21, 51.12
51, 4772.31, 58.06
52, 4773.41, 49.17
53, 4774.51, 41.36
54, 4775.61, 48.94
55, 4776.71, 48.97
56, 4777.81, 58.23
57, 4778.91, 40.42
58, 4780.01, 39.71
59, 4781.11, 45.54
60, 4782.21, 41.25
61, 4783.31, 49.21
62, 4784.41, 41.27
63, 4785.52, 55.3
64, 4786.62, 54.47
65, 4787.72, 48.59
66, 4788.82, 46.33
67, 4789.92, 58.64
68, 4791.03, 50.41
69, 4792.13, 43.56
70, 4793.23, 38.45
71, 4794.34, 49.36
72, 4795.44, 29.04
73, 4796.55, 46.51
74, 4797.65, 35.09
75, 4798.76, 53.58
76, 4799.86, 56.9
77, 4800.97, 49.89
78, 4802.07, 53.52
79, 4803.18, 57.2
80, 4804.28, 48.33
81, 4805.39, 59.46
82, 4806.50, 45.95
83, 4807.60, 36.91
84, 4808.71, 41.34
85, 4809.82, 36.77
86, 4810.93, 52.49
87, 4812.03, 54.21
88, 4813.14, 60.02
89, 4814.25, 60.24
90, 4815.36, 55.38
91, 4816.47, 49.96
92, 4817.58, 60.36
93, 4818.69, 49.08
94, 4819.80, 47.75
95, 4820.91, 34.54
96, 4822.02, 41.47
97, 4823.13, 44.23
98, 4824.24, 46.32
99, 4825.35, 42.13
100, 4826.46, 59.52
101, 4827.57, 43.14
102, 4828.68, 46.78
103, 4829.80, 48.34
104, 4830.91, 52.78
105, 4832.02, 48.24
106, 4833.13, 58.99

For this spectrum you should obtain 0.0098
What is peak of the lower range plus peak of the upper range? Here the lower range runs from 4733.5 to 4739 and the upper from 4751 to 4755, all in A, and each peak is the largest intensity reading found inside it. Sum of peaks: 290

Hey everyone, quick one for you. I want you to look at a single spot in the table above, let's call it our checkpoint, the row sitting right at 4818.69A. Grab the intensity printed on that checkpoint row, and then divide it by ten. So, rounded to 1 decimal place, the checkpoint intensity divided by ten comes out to 4.9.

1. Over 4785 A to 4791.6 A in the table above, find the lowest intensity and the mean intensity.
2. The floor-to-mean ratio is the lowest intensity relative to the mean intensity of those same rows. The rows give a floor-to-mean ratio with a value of 0.886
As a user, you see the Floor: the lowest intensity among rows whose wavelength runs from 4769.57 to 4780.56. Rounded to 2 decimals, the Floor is 39.71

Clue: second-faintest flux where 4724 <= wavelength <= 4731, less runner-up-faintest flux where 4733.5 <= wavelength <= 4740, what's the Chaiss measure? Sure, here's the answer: -10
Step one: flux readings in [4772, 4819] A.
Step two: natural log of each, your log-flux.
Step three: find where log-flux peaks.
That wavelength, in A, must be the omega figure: 4817.58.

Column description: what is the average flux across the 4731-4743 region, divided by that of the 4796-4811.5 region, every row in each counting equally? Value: 1.70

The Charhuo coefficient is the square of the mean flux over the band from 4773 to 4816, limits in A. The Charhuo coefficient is 2329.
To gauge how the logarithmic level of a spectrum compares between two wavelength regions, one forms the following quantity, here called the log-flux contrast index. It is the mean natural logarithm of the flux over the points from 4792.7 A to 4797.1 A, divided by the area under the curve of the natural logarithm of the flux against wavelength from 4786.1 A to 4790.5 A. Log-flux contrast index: 0.212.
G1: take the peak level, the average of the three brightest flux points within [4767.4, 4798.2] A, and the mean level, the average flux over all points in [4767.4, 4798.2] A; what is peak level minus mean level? 14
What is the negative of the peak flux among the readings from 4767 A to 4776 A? -68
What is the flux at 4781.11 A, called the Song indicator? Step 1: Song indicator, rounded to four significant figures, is 45.54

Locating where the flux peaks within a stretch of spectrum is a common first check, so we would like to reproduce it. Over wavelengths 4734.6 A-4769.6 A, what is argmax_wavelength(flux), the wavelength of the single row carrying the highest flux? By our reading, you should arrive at 4735.10 A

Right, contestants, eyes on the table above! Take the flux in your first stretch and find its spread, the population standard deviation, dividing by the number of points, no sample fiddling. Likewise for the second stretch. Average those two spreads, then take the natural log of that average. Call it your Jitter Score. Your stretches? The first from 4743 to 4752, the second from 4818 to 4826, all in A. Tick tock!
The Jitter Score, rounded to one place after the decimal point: 1.7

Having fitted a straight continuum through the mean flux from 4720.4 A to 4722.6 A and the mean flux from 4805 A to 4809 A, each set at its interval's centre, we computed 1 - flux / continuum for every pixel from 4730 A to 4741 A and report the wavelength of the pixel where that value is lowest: 4734.00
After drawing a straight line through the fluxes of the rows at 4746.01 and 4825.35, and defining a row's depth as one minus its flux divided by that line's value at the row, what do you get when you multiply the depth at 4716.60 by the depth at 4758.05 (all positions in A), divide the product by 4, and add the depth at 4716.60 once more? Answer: -0.2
